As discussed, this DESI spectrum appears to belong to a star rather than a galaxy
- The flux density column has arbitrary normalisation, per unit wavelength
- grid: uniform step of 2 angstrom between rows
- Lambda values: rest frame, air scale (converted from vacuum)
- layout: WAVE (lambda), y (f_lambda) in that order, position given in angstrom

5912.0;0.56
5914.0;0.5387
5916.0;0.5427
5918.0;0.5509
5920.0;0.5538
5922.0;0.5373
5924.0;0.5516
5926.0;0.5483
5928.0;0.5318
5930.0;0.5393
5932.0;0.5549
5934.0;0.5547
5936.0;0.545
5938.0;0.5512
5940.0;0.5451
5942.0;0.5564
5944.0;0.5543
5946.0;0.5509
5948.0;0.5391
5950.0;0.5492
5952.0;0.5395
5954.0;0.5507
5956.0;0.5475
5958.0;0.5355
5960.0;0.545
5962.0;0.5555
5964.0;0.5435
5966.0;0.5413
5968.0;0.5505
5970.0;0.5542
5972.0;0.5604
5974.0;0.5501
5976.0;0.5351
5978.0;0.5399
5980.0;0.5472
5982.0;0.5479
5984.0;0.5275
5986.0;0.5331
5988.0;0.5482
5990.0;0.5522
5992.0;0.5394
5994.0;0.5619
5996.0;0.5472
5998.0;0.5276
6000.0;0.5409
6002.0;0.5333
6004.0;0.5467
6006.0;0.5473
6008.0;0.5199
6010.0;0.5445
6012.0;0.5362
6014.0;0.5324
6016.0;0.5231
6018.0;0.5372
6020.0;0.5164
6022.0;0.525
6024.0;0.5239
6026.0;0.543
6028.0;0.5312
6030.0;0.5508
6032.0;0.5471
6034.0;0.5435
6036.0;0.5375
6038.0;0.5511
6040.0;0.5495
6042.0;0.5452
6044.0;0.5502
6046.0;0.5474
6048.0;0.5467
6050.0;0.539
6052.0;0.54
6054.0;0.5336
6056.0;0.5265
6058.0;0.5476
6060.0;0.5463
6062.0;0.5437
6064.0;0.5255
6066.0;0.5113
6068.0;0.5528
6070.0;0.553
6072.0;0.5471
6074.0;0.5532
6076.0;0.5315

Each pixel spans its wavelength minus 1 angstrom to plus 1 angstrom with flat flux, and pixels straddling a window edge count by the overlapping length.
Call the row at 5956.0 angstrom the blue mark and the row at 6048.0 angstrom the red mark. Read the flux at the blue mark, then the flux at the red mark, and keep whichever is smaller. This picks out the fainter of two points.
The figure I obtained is 0.547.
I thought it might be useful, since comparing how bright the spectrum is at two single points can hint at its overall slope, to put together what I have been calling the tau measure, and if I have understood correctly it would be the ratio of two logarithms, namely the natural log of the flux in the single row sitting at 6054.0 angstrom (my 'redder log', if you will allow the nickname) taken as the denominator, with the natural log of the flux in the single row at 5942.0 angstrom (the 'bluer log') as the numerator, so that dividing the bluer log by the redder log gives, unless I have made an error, 0.933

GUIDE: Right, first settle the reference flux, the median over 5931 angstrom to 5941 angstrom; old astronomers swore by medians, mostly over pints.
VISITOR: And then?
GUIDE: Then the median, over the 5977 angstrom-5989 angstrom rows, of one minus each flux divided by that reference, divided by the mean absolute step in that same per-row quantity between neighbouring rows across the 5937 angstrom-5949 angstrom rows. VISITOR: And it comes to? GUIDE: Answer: 1.1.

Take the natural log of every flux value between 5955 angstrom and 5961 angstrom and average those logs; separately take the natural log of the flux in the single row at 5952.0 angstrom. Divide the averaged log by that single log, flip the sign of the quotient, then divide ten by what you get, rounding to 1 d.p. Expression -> -10.1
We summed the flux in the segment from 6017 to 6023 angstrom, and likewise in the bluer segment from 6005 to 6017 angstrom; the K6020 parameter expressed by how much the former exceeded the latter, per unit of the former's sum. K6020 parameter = -1.03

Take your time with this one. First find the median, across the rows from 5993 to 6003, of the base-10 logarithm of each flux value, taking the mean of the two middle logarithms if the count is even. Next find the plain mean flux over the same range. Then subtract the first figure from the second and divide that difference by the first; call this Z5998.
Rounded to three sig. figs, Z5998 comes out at -3.03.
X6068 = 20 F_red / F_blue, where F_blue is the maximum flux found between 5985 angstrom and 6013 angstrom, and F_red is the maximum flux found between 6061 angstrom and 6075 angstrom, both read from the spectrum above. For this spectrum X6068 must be 19.7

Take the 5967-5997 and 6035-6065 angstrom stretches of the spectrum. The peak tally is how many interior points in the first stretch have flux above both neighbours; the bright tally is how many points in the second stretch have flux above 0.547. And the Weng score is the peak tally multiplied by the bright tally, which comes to 20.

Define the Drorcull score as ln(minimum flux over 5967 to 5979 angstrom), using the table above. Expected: -0.625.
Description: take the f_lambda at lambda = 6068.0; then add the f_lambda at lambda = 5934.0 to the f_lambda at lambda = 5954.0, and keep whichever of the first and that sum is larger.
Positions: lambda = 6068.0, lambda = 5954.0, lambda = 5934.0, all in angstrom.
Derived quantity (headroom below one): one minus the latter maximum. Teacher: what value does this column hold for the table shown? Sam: -0.105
